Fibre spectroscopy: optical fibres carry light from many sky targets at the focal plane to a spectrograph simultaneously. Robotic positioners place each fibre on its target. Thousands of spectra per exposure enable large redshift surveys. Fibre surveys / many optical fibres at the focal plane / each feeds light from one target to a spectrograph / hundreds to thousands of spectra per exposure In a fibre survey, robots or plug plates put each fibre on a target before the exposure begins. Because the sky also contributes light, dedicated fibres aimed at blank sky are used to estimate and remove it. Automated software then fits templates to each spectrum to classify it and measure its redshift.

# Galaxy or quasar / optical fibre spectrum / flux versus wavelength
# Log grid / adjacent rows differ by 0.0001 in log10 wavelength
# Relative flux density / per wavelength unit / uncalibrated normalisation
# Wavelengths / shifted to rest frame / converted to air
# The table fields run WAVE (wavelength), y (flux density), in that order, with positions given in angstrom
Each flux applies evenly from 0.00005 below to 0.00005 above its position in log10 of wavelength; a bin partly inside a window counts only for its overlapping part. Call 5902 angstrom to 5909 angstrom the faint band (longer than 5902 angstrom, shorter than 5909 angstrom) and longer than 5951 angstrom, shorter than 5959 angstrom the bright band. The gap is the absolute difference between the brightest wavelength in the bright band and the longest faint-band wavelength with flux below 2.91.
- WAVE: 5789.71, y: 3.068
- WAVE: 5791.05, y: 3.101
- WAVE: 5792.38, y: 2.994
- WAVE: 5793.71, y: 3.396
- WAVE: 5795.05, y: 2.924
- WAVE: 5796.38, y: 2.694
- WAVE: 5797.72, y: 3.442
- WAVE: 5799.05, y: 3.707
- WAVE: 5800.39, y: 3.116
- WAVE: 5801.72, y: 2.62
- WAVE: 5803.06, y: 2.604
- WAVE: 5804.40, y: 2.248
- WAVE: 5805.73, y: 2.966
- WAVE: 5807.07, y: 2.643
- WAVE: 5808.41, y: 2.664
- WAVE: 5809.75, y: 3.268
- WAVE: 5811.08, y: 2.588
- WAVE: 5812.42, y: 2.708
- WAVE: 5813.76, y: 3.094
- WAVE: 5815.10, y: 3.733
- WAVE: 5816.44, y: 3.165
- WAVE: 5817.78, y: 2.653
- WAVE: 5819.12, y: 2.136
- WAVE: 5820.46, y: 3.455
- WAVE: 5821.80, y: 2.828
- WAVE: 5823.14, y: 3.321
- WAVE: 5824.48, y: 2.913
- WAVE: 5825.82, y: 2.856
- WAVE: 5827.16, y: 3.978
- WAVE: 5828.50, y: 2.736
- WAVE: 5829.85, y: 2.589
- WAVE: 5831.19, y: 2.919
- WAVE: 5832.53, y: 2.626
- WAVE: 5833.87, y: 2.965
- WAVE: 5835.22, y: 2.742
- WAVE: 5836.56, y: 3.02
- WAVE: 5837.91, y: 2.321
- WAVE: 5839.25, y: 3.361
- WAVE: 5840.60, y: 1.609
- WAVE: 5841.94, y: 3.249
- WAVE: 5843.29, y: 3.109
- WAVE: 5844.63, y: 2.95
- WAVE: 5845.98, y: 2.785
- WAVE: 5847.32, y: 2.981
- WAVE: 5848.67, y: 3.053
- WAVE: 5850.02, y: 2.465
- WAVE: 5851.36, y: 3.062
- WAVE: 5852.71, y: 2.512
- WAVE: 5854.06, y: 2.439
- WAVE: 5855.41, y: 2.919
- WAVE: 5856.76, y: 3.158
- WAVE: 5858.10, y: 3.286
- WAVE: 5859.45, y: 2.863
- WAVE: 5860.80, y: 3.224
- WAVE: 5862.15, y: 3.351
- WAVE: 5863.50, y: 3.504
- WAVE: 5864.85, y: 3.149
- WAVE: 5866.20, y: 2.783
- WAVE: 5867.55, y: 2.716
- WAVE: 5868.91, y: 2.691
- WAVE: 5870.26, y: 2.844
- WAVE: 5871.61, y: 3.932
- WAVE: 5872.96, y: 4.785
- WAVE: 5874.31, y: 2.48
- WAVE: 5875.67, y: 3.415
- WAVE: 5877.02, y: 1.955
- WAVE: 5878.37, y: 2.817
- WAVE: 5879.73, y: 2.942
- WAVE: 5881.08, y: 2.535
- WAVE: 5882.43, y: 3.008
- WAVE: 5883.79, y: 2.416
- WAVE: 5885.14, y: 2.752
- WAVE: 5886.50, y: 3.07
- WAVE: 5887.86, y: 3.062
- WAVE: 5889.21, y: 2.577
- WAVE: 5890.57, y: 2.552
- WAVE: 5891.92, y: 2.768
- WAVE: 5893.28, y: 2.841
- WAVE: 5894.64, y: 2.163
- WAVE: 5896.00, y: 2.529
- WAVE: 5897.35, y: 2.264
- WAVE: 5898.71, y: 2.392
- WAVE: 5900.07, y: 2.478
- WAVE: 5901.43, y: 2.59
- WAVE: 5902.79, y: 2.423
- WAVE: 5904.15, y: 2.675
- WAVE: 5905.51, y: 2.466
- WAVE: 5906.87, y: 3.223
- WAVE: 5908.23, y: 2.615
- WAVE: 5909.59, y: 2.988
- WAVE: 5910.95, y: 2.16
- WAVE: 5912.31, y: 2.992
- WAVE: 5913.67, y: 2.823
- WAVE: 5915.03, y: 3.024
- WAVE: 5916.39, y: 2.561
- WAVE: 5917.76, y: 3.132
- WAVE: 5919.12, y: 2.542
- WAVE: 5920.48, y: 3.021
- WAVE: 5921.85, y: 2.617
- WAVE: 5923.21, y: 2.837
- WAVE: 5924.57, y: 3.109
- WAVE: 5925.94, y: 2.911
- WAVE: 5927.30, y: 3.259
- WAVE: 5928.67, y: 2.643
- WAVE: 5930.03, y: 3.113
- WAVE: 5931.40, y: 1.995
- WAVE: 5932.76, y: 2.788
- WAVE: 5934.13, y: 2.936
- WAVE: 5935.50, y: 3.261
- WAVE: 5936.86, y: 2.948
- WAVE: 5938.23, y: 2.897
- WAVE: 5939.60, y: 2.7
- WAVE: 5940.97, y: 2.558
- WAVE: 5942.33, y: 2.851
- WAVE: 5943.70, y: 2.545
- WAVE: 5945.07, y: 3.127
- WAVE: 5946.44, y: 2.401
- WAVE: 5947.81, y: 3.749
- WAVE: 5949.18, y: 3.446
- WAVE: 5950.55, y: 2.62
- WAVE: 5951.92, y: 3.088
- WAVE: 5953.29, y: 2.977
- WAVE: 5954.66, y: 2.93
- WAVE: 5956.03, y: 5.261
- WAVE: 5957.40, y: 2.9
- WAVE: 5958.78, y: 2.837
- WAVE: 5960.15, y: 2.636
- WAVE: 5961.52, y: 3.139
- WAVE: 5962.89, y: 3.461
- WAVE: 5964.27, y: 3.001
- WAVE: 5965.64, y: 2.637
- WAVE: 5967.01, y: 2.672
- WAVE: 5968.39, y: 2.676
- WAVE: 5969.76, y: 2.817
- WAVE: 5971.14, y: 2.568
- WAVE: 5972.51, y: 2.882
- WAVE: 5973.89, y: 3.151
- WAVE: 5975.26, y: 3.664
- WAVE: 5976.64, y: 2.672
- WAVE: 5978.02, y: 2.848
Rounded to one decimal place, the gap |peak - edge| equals 47.8 angstrom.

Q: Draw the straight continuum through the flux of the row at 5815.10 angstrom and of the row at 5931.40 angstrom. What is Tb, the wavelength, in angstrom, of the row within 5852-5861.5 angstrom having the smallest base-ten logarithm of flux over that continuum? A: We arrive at 5854.06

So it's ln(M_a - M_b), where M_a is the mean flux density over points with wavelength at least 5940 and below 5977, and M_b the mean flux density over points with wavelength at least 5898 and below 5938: -1.46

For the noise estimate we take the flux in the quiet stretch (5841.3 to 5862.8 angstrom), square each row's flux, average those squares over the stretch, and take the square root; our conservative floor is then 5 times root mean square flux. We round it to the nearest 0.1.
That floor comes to 14.9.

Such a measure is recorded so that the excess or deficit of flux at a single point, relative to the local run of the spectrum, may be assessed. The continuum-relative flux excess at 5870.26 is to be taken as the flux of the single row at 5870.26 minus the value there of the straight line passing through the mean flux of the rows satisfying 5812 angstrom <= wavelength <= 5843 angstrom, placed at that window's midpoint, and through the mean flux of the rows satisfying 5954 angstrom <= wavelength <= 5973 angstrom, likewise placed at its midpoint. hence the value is -0.1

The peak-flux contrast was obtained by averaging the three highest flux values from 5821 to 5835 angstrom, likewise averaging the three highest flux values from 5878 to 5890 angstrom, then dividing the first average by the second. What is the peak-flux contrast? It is 1.1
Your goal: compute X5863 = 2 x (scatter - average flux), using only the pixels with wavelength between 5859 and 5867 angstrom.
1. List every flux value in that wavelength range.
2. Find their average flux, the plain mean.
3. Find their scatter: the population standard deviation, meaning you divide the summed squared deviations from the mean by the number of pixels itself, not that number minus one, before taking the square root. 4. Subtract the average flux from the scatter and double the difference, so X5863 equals -5.8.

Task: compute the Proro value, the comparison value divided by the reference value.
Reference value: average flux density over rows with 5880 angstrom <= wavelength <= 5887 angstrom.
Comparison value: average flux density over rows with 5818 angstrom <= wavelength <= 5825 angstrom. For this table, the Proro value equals 1.06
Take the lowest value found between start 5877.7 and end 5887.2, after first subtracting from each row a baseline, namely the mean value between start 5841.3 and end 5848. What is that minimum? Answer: -0.60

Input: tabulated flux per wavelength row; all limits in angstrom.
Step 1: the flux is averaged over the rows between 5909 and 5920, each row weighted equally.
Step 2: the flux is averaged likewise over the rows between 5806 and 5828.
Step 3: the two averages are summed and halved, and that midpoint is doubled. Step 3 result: 5.78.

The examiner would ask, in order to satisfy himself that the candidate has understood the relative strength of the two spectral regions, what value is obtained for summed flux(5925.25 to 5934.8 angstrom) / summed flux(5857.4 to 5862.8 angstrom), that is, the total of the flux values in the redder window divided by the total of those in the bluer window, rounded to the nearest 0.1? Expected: 1.5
